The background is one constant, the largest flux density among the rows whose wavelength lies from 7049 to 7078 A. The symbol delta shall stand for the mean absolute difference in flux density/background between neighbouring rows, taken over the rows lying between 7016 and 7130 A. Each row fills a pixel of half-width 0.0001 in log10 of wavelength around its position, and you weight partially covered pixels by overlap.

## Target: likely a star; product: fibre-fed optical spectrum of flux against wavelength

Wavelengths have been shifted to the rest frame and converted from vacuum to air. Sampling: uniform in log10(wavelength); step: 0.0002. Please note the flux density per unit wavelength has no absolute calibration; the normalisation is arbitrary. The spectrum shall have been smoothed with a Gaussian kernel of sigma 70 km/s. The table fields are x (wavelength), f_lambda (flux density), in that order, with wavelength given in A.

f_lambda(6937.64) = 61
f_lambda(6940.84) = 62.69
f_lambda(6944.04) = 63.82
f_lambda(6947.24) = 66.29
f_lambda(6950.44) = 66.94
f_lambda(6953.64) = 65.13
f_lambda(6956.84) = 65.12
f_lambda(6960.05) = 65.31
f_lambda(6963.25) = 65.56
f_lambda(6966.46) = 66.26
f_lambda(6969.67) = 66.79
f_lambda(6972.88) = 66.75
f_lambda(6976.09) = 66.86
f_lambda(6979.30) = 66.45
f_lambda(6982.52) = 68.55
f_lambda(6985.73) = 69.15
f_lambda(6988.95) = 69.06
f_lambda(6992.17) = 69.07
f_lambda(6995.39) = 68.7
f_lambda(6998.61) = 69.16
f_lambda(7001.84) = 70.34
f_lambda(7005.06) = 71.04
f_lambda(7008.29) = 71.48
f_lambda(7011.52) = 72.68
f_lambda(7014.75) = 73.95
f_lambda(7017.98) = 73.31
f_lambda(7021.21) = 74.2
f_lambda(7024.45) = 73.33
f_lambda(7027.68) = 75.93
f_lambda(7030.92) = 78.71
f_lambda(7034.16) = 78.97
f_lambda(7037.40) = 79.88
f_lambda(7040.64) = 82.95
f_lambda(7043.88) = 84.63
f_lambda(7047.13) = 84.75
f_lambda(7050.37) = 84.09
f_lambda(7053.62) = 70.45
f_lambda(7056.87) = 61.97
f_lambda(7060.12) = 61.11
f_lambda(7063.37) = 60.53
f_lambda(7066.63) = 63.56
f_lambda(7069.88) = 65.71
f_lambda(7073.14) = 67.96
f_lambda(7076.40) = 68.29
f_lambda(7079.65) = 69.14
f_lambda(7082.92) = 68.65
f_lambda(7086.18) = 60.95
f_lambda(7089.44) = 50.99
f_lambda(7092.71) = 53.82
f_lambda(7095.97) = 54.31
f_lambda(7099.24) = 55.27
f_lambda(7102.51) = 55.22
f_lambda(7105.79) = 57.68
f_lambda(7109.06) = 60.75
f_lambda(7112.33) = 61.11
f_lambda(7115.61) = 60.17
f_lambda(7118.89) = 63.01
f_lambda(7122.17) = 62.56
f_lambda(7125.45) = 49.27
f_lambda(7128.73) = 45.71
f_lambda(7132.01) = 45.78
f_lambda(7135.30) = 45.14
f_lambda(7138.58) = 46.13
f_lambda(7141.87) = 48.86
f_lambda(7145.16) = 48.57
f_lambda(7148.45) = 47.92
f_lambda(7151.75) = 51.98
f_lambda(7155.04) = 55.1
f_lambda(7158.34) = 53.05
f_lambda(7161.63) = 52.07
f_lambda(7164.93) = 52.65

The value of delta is 0.033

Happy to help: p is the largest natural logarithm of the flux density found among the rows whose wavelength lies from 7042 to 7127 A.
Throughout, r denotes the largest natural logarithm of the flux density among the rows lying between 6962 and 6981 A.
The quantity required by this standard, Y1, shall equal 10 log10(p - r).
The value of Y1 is -6.3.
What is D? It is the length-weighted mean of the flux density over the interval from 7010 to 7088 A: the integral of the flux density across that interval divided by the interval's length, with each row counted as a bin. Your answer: 72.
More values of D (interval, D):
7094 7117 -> 58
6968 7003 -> 68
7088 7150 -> 53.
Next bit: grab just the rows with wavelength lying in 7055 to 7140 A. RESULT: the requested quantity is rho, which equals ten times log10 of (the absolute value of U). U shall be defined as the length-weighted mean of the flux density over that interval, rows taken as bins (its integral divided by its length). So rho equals 17.7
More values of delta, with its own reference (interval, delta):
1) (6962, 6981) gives 0.004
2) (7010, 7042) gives 0.018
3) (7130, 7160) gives 0.022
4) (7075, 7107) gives 0.034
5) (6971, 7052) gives 0.012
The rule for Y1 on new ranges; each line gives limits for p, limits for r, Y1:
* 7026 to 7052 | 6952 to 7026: -8.8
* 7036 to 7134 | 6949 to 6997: -6.9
